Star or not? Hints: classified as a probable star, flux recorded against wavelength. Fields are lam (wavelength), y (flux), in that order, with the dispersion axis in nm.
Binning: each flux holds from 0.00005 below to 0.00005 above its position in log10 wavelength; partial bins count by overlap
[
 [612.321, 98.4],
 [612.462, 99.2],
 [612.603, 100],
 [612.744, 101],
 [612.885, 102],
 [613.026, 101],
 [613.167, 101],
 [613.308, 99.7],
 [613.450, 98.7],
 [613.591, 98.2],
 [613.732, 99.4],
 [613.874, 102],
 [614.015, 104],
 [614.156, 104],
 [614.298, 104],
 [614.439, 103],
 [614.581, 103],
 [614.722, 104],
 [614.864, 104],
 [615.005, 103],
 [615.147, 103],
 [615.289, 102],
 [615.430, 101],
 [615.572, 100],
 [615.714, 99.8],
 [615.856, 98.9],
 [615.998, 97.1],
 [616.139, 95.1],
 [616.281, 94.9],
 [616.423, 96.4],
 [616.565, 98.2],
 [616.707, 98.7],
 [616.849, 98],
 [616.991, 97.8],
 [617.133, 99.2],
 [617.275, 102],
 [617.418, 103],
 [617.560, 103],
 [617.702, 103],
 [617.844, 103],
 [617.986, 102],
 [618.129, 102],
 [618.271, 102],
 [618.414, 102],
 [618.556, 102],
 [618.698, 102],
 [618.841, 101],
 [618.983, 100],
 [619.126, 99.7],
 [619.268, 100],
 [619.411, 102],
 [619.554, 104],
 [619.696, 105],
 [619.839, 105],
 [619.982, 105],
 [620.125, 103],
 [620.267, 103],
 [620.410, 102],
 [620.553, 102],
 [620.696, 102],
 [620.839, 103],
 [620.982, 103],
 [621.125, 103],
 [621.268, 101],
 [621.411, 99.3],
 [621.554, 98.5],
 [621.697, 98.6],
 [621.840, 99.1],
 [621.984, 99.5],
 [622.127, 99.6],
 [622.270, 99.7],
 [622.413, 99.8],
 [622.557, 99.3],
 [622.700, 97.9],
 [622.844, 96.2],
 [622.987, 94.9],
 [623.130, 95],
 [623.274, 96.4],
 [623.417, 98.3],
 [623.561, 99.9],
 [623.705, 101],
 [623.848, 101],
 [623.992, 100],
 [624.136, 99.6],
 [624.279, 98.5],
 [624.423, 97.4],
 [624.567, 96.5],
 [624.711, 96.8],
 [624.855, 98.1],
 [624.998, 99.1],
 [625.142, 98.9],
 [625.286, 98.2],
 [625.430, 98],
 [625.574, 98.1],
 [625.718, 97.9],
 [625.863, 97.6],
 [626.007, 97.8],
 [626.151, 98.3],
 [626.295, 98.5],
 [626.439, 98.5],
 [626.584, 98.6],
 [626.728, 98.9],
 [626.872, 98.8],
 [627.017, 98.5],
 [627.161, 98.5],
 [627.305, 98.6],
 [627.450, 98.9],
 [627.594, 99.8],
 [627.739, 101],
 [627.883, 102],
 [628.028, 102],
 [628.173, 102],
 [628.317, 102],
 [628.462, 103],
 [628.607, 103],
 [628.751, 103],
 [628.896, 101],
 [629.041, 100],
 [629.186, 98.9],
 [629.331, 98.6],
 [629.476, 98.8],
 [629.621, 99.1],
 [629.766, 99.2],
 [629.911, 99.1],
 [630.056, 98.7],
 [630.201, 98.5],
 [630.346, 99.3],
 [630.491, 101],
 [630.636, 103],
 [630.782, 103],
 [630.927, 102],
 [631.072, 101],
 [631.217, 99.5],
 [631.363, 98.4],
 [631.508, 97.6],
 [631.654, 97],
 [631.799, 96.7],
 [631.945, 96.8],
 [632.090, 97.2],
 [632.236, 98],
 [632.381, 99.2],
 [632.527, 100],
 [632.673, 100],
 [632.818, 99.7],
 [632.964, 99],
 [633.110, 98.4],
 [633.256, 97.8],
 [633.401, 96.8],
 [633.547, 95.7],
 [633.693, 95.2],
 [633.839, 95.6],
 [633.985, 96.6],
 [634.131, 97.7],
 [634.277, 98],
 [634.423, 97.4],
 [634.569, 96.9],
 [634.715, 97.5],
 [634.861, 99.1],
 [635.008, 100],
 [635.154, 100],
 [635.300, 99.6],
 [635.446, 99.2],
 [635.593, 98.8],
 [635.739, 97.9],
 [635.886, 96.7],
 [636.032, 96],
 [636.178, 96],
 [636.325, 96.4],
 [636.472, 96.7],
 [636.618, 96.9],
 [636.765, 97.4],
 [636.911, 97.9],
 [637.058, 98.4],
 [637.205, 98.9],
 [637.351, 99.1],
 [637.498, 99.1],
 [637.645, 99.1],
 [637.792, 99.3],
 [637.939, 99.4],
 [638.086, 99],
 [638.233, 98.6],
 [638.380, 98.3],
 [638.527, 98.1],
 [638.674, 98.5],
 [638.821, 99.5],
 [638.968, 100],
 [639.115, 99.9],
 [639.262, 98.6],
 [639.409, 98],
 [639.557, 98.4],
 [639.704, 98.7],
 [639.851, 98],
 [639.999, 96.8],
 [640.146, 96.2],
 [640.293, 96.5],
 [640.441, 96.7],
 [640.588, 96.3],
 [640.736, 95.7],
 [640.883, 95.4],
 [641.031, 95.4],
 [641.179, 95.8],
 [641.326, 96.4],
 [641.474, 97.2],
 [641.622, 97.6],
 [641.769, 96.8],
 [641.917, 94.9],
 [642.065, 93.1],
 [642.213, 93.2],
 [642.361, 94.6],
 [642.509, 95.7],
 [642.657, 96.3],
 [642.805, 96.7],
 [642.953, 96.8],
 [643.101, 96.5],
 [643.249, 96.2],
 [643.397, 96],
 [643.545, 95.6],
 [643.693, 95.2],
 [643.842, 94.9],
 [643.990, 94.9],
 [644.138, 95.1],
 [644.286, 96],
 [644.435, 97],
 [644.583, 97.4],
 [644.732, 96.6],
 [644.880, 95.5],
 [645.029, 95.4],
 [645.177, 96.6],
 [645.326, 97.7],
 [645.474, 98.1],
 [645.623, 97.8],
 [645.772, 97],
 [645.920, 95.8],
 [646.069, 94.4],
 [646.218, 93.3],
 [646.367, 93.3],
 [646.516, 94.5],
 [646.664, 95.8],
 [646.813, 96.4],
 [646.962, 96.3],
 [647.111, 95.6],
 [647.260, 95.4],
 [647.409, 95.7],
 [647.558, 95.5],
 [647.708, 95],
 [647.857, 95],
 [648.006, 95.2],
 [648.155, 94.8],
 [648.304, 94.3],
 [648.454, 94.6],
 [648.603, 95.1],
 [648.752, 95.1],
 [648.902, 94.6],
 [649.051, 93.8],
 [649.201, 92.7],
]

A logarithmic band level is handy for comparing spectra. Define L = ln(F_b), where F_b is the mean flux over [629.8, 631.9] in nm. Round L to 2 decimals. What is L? 4.60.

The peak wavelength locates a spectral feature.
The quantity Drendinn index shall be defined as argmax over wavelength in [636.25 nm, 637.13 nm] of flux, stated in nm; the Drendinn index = 637.058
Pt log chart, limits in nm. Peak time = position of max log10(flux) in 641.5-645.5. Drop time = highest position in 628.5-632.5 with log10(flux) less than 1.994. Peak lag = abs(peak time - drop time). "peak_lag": 13.24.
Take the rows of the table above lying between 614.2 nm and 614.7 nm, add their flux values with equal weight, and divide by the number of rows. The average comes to 103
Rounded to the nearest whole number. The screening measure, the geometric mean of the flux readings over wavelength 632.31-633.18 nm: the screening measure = 99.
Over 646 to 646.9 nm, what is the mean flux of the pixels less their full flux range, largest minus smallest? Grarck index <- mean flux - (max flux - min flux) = 92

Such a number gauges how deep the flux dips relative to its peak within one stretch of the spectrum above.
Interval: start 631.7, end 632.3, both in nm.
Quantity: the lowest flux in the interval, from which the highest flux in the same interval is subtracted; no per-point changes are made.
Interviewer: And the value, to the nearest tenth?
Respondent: -1.3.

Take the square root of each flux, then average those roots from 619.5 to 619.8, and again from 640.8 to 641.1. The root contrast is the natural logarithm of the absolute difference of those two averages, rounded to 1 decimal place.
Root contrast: -0.8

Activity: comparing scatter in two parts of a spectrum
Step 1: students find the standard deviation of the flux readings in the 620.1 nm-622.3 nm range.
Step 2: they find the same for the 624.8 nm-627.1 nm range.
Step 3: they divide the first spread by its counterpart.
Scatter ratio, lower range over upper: 4.1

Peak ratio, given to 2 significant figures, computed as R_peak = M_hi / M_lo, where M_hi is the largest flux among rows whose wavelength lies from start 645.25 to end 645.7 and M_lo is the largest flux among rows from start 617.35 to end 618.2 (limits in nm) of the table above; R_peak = 0.95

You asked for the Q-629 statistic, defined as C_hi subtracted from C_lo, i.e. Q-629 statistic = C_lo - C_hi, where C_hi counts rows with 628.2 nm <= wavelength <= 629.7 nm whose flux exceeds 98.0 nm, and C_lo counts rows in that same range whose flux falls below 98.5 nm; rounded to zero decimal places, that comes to -10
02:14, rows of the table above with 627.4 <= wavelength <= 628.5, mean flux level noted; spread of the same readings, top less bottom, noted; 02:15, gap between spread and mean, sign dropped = 97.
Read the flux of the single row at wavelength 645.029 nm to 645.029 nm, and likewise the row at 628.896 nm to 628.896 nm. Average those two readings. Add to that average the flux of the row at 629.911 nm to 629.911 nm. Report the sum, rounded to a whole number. 197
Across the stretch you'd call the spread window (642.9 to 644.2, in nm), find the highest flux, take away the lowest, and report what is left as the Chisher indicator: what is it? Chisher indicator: 1.9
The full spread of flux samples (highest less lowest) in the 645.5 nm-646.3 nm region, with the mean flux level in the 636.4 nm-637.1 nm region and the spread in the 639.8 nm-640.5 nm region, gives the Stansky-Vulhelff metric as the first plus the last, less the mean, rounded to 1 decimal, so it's -91.2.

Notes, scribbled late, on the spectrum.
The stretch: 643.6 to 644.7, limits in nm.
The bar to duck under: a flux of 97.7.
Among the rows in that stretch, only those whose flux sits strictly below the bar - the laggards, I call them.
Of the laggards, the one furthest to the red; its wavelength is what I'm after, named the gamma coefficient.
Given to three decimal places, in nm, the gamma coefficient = 644.583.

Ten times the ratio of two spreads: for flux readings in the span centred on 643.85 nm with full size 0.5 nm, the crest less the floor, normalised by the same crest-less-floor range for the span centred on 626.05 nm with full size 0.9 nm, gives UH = 3.3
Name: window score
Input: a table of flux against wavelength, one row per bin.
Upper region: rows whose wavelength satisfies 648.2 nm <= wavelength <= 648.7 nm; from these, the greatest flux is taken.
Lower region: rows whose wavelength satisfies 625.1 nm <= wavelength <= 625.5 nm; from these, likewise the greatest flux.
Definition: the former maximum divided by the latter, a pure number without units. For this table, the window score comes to 0.962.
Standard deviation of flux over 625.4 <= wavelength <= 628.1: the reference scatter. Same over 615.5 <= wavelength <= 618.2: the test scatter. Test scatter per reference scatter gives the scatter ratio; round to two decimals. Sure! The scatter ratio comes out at 2.06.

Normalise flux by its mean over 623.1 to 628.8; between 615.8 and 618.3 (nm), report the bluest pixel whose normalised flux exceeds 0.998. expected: 617.133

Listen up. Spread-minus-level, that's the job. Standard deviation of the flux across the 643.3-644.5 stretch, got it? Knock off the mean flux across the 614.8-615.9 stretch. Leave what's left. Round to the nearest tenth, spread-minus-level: -100.8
